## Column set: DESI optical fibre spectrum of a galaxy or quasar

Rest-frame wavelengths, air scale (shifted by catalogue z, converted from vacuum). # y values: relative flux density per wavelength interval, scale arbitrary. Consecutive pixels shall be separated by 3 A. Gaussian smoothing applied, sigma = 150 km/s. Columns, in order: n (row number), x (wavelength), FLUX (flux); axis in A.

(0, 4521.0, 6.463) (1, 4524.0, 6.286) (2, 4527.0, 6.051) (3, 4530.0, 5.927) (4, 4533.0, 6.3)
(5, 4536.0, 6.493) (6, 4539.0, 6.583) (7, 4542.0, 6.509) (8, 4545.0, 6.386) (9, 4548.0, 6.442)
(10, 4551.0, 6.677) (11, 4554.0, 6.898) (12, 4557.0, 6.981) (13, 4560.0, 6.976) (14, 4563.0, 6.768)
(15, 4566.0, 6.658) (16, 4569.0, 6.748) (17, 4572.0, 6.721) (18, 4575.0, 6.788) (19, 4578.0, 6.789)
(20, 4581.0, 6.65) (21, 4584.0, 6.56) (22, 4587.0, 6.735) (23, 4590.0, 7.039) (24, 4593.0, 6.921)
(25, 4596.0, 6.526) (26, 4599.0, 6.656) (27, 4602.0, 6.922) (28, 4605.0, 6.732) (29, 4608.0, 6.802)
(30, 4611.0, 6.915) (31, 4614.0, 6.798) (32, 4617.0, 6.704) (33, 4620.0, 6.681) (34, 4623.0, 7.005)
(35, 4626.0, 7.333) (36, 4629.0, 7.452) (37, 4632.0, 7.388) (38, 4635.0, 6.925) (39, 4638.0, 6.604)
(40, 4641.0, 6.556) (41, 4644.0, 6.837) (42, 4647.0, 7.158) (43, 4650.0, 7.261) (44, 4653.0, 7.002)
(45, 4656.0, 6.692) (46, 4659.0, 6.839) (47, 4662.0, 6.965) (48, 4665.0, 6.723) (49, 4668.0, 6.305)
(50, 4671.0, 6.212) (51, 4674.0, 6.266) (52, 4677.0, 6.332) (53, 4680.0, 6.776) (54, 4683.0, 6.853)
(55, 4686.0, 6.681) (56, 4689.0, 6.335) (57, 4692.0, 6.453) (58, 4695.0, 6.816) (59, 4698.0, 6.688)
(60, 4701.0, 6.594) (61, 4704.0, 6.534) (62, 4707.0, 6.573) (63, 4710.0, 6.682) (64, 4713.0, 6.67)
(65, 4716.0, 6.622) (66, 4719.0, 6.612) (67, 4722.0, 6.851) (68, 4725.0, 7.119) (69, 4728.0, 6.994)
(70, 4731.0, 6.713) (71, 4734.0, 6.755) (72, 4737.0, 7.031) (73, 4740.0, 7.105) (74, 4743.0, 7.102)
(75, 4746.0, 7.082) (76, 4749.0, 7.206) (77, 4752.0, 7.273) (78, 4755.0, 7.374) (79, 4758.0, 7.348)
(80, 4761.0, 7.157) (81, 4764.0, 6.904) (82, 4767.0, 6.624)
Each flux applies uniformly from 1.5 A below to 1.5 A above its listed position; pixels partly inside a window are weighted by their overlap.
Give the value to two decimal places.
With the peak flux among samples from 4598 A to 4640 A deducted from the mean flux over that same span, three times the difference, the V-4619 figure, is -1.59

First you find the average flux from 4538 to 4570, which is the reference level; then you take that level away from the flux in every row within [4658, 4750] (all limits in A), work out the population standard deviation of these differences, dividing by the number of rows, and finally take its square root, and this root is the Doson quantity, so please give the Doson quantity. 0.52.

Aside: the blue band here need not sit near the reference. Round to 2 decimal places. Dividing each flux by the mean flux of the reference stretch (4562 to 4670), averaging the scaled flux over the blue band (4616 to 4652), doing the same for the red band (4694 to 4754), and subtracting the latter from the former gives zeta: 0.02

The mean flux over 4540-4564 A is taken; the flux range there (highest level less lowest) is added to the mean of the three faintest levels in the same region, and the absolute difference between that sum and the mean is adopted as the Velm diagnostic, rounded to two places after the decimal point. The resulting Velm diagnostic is 0.34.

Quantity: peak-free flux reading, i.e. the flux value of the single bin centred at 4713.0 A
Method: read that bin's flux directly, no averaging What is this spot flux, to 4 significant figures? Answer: 6.670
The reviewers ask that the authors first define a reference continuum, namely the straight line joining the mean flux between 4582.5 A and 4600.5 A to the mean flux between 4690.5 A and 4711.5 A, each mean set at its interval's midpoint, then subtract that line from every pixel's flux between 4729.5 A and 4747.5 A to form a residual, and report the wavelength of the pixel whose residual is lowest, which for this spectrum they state 4731.0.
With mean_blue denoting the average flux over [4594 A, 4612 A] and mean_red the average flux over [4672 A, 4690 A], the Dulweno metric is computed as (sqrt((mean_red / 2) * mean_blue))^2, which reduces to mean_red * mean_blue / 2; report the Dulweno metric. 22.1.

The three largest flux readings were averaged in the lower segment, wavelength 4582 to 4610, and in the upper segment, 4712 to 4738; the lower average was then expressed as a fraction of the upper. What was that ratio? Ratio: 0.99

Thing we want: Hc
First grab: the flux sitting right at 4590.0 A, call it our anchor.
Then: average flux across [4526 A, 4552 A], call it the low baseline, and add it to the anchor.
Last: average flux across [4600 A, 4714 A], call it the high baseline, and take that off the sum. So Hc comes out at 6.65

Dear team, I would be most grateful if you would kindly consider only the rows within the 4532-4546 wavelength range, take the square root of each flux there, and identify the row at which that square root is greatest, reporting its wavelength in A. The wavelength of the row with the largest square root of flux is 4539.0 A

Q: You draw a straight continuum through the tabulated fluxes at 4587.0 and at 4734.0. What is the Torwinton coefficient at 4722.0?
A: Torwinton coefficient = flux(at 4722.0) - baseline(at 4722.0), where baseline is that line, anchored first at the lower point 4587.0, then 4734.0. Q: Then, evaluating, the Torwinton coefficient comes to 0.10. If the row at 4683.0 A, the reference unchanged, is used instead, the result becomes 0.10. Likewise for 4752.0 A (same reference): 0.52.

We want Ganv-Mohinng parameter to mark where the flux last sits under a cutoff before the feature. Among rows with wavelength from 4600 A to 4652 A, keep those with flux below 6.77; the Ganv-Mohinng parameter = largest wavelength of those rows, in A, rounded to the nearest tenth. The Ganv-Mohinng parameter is 4641.0 A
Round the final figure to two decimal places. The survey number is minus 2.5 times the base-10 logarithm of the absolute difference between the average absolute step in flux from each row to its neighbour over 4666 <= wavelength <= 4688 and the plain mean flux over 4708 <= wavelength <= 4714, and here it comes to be -2.04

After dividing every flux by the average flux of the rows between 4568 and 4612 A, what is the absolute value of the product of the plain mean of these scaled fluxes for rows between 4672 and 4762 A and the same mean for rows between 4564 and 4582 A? 1.00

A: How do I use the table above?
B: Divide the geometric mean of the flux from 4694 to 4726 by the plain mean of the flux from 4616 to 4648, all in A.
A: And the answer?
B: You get 0.96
